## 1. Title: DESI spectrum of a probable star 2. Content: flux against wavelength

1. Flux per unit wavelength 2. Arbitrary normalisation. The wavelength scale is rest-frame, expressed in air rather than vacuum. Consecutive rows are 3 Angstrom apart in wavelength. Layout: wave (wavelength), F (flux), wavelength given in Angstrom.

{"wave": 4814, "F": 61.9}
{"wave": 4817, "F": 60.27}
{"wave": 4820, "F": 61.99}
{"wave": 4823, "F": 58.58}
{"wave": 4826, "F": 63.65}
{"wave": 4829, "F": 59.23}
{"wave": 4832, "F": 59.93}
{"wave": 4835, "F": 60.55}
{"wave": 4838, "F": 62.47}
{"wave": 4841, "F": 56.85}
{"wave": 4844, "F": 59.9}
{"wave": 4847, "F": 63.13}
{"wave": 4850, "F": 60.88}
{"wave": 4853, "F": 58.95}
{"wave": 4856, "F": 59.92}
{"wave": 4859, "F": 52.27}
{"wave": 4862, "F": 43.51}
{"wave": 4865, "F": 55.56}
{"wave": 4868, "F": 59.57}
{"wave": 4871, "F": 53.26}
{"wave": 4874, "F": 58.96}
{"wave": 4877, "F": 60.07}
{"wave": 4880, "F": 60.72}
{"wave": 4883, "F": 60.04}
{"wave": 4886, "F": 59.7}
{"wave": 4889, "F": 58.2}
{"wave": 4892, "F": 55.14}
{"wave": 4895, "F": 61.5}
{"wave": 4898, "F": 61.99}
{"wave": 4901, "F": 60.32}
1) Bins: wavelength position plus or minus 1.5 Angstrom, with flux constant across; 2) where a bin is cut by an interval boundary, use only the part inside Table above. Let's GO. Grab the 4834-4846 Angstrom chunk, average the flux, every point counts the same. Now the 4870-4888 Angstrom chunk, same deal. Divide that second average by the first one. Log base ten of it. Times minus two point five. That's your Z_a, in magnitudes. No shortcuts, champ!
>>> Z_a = 0.02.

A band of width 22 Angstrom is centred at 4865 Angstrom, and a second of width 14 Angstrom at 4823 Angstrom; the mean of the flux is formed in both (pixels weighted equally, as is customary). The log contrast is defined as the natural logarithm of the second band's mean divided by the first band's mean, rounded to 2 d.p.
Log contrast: 0.10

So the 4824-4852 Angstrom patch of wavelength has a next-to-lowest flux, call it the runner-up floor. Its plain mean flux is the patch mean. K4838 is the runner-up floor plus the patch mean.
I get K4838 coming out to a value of 120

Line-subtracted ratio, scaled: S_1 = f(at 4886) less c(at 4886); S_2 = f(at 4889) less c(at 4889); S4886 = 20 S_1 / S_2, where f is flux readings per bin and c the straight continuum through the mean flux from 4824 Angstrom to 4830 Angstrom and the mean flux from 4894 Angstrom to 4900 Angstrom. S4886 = 11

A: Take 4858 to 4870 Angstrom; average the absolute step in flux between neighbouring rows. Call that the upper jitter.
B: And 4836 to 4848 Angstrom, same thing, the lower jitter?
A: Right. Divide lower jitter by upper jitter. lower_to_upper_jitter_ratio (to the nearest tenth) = 0.5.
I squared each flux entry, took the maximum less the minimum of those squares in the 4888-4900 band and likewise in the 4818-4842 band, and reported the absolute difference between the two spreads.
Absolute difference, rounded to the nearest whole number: 17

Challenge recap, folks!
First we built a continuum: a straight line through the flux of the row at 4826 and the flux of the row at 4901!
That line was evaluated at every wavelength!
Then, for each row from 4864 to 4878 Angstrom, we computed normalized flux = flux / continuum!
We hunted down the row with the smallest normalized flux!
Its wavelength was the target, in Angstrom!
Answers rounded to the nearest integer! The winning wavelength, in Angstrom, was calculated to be 4871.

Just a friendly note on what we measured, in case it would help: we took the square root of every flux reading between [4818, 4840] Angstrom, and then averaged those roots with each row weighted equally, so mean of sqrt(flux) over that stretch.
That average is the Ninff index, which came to 7.80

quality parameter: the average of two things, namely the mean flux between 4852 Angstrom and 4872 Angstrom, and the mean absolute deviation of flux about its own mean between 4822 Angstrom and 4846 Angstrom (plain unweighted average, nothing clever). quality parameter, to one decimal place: 28.1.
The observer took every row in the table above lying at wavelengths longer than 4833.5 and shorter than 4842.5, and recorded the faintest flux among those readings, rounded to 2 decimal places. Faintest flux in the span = 56.85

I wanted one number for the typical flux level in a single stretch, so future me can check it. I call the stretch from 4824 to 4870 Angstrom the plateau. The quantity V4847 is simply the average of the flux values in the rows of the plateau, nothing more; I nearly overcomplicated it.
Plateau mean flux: 58.4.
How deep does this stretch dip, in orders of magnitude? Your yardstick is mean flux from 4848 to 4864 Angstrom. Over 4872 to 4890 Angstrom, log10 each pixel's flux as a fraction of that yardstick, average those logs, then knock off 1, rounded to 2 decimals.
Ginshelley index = -0.97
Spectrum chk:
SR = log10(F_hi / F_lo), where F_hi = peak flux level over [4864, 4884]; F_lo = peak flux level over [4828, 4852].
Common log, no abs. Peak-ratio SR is -0.0169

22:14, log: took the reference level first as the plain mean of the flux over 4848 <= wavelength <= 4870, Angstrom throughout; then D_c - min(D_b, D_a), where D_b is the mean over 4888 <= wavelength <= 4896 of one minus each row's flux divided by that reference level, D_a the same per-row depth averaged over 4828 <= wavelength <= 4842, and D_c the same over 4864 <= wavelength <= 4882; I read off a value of 0.032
